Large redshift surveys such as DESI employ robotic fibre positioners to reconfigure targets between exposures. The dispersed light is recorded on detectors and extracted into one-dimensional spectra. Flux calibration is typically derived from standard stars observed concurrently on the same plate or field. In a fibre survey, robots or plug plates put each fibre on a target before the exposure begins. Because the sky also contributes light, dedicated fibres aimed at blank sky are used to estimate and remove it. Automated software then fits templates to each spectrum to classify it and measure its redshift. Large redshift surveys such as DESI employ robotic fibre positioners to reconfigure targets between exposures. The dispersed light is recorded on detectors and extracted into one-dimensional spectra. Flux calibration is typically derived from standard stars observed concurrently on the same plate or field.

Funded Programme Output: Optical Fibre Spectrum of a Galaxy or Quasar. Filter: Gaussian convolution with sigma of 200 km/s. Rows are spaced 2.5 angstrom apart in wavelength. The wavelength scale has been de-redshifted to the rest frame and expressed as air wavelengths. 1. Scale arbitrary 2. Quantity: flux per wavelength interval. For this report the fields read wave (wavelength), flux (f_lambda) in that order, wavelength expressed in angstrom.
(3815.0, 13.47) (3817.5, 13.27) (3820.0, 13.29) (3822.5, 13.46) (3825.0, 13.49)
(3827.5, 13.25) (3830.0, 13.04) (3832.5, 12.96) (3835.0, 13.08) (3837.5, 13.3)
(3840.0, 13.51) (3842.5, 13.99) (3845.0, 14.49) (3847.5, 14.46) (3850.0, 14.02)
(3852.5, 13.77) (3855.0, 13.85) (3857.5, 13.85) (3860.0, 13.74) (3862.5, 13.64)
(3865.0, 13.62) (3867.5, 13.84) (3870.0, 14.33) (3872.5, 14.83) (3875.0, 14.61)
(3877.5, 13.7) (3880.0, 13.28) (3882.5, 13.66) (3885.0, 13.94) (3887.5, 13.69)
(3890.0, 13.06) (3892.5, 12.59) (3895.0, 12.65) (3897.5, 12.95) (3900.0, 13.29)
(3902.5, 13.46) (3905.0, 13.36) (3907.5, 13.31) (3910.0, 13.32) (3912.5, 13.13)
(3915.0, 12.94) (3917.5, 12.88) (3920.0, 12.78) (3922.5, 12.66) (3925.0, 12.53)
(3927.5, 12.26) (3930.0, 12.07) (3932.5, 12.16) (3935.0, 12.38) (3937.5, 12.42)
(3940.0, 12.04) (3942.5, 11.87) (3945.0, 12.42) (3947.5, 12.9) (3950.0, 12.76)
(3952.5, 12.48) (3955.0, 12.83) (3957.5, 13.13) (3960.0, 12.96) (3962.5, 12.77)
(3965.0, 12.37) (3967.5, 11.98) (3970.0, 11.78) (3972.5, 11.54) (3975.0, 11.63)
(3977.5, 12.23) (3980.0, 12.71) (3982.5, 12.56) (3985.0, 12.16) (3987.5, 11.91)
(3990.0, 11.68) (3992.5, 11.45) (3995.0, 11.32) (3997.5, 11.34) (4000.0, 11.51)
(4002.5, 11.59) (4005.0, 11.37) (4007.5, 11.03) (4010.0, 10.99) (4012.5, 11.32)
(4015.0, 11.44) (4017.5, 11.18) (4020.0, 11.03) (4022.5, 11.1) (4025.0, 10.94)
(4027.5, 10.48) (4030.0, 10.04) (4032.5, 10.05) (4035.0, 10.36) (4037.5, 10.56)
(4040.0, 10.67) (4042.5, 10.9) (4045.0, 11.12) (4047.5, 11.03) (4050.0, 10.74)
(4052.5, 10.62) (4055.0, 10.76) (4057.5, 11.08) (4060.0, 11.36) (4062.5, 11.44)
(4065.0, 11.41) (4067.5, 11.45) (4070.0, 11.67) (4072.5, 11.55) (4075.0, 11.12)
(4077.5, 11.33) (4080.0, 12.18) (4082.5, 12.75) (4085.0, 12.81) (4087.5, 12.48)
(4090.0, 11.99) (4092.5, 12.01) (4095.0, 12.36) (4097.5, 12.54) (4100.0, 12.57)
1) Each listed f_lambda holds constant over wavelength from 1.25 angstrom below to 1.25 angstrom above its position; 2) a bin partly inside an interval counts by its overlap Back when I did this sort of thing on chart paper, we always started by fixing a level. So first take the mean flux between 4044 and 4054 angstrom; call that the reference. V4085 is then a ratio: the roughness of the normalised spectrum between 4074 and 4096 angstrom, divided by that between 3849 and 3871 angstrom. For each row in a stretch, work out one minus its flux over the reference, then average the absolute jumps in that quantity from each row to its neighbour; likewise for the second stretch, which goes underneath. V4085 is 2.3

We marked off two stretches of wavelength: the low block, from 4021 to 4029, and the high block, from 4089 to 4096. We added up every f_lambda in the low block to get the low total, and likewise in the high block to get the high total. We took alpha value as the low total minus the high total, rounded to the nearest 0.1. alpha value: -3.8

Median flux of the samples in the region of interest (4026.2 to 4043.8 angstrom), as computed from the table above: 10.5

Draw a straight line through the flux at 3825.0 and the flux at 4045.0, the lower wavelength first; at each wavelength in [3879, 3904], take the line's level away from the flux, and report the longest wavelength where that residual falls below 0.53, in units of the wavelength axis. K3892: 3897.5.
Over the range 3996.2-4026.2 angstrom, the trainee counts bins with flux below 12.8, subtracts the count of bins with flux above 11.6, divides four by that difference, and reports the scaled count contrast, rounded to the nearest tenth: 0.3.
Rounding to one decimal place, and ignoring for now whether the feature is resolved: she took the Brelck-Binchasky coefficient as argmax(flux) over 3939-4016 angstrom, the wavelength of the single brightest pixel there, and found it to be 3957.5 angstrom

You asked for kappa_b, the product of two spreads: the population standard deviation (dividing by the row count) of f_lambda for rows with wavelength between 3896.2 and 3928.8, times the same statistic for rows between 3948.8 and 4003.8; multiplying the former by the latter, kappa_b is 0.199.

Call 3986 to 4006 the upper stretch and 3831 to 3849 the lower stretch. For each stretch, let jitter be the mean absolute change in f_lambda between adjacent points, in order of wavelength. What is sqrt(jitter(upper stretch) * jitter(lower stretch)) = 0.20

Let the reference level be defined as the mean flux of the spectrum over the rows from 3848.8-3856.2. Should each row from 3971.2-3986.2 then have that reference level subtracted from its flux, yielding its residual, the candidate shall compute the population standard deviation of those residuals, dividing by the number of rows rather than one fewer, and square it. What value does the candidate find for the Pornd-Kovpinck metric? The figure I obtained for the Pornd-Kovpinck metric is 0.19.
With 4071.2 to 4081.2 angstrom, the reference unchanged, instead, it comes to 0.16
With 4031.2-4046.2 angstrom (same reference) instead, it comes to 0.12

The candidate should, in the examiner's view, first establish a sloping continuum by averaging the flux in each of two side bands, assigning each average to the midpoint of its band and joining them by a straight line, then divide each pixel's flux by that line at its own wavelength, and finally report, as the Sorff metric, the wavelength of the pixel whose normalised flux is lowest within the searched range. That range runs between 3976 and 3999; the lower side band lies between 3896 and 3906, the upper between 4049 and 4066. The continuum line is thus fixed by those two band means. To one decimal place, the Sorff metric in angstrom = 3995.0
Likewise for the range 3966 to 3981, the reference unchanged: 3972.5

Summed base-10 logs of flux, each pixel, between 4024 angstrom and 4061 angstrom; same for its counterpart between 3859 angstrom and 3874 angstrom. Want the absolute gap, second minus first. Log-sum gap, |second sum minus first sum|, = 9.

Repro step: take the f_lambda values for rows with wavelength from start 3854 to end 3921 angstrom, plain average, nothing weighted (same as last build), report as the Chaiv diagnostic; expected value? 13.5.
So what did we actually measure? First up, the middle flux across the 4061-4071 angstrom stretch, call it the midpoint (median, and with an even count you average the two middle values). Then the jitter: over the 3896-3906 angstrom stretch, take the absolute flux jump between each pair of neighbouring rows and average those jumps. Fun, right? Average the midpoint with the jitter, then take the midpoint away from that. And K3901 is -5.6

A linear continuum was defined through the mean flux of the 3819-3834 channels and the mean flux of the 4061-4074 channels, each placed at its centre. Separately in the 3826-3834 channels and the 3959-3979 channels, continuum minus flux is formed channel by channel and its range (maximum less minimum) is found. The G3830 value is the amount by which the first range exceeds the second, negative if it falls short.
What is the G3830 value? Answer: -1.1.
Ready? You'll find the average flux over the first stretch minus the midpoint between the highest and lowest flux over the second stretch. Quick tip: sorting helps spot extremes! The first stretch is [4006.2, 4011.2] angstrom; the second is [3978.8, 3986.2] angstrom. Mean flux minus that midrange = -1.4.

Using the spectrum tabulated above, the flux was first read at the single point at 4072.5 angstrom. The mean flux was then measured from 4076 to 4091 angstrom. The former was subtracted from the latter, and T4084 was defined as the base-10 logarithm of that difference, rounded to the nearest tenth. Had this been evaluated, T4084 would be -0.2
